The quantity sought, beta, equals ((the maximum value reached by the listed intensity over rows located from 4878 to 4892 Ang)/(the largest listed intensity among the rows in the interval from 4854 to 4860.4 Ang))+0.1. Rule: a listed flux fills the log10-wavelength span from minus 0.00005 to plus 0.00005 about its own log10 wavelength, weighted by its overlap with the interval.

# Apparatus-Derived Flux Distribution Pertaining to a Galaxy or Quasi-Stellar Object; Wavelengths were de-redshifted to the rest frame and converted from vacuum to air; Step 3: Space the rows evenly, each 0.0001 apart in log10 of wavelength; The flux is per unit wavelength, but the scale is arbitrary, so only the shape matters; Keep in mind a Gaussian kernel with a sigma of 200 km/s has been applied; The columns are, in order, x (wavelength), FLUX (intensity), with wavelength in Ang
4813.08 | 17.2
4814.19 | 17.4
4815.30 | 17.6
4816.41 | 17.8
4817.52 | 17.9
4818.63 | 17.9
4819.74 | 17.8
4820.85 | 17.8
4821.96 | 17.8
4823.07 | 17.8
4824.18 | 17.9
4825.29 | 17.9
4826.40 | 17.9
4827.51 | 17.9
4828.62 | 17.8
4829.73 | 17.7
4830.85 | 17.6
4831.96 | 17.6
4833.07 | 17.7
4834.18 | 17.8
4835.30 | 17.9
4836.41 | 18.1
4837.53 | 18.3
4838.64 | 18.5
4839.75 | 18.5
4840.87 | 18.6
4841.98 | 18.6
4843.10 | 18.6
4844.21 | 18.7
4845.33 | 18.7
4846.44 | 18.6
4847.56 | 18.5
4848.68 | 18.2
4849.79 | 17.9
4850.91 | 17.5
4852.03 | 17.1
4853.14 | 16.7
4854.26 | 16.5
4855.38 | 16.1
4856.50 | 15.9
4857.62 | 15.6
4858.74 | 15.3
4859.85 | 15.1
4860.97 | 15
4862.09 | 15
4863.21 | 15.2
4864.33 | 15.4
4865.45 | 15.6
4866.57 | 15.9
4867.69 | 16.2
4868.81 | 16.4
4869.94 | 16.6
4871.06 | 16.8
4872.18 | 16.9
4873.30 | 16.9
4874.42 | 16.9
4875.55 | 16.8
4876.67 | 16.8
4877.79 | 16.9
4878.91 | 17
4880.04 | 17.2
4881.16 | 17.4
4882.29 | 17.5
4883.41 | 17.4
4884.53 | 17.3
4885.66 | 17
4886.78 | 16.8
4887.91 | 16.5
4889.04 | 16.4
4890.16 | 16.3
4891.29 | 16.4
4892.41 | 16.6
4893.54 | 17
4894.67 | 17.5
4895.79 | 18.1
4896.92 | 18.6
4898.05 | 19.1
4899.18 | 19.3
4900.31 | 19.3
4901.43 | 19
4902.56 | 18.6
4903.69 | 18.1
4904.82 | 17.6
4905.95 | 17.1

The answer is 1.16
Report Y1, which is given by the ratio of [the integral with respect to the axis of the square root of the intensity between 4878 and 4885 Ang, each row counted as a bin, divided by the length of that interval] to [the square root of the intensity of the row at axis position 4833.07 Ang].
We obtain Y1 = 0.99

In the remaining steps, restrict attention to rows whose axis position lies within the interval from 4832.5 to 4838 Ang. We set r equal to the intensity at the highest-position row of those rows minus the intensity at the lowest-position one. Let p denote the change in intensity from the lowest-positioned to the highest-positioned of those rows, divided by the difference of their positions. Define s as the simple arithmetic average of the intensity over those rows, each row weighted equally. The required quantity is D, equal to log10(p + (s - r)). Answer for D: 1.24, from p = 0.1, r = 0.6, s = 18.0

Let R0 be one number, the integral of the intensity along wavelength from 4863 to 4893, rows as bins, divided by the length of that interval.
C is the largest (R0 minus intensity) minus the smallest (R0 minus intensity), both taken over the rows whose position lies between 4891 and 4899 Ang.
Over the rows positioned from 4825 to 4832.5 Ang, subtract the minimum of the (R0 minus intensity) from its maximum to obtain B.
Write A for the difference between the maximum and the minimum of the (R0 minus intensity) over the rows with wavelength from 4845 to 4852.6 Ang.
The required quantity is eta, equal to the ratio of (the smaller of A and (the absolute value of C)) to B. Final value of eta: 5.3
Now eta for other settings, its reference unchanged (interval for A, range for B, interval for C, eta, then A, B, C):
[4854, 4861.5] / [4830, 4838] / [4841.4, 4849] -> 0.7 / 1.5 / 0.7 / 0.5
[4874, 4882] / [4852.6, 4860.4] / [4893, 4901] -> 0.4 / 0.6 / 1.6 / 2.3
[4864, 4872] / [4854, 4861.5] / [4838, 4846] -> 0.1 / 1.4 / 1.5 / 0.2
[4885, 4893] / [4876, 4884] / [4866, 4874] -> 1.0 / 0.7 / 0.7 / 1.0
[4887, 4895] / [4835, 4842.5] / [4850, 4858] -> 1.7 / 1.2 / 0.7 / 1.9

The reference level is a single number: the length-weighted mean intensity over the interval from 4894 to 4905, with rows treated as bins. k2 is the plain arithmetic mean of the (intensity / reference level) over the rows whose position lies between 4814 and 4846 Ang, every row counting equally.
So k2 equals 0.97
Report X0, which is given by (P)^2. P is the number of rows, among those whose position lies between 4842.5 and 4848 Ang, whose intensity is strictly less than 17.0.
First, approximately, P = 0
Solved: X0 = 0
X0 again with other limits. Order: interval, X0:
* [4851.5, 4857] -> 16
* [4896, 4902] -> 0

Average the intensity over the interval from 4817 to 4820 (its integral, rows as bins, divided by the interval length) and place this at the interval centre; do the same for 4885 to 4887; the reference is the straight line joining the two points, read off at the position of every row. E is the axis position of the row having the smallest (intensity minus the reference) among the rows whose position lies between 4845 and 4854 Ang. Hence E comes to 4853.14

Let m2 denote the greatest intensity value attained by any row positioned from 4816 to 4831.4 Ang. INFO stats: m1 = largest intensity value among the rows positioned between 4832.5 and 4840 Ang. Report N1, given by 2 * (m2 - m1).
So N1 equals -1.2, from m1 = 18.5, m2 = 17.9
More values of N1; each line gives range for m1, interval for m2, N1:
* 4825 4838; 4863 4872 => -3.0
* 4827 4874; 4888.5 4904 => 1.2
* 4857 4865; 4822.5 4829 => 4.6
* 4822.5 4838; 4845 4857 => 0.8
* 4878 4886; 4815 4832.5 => 0.8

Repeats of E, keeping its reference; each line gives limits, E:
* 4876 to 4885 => 4876.67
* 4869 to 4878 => 4869.94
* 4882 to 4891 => 4890.16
